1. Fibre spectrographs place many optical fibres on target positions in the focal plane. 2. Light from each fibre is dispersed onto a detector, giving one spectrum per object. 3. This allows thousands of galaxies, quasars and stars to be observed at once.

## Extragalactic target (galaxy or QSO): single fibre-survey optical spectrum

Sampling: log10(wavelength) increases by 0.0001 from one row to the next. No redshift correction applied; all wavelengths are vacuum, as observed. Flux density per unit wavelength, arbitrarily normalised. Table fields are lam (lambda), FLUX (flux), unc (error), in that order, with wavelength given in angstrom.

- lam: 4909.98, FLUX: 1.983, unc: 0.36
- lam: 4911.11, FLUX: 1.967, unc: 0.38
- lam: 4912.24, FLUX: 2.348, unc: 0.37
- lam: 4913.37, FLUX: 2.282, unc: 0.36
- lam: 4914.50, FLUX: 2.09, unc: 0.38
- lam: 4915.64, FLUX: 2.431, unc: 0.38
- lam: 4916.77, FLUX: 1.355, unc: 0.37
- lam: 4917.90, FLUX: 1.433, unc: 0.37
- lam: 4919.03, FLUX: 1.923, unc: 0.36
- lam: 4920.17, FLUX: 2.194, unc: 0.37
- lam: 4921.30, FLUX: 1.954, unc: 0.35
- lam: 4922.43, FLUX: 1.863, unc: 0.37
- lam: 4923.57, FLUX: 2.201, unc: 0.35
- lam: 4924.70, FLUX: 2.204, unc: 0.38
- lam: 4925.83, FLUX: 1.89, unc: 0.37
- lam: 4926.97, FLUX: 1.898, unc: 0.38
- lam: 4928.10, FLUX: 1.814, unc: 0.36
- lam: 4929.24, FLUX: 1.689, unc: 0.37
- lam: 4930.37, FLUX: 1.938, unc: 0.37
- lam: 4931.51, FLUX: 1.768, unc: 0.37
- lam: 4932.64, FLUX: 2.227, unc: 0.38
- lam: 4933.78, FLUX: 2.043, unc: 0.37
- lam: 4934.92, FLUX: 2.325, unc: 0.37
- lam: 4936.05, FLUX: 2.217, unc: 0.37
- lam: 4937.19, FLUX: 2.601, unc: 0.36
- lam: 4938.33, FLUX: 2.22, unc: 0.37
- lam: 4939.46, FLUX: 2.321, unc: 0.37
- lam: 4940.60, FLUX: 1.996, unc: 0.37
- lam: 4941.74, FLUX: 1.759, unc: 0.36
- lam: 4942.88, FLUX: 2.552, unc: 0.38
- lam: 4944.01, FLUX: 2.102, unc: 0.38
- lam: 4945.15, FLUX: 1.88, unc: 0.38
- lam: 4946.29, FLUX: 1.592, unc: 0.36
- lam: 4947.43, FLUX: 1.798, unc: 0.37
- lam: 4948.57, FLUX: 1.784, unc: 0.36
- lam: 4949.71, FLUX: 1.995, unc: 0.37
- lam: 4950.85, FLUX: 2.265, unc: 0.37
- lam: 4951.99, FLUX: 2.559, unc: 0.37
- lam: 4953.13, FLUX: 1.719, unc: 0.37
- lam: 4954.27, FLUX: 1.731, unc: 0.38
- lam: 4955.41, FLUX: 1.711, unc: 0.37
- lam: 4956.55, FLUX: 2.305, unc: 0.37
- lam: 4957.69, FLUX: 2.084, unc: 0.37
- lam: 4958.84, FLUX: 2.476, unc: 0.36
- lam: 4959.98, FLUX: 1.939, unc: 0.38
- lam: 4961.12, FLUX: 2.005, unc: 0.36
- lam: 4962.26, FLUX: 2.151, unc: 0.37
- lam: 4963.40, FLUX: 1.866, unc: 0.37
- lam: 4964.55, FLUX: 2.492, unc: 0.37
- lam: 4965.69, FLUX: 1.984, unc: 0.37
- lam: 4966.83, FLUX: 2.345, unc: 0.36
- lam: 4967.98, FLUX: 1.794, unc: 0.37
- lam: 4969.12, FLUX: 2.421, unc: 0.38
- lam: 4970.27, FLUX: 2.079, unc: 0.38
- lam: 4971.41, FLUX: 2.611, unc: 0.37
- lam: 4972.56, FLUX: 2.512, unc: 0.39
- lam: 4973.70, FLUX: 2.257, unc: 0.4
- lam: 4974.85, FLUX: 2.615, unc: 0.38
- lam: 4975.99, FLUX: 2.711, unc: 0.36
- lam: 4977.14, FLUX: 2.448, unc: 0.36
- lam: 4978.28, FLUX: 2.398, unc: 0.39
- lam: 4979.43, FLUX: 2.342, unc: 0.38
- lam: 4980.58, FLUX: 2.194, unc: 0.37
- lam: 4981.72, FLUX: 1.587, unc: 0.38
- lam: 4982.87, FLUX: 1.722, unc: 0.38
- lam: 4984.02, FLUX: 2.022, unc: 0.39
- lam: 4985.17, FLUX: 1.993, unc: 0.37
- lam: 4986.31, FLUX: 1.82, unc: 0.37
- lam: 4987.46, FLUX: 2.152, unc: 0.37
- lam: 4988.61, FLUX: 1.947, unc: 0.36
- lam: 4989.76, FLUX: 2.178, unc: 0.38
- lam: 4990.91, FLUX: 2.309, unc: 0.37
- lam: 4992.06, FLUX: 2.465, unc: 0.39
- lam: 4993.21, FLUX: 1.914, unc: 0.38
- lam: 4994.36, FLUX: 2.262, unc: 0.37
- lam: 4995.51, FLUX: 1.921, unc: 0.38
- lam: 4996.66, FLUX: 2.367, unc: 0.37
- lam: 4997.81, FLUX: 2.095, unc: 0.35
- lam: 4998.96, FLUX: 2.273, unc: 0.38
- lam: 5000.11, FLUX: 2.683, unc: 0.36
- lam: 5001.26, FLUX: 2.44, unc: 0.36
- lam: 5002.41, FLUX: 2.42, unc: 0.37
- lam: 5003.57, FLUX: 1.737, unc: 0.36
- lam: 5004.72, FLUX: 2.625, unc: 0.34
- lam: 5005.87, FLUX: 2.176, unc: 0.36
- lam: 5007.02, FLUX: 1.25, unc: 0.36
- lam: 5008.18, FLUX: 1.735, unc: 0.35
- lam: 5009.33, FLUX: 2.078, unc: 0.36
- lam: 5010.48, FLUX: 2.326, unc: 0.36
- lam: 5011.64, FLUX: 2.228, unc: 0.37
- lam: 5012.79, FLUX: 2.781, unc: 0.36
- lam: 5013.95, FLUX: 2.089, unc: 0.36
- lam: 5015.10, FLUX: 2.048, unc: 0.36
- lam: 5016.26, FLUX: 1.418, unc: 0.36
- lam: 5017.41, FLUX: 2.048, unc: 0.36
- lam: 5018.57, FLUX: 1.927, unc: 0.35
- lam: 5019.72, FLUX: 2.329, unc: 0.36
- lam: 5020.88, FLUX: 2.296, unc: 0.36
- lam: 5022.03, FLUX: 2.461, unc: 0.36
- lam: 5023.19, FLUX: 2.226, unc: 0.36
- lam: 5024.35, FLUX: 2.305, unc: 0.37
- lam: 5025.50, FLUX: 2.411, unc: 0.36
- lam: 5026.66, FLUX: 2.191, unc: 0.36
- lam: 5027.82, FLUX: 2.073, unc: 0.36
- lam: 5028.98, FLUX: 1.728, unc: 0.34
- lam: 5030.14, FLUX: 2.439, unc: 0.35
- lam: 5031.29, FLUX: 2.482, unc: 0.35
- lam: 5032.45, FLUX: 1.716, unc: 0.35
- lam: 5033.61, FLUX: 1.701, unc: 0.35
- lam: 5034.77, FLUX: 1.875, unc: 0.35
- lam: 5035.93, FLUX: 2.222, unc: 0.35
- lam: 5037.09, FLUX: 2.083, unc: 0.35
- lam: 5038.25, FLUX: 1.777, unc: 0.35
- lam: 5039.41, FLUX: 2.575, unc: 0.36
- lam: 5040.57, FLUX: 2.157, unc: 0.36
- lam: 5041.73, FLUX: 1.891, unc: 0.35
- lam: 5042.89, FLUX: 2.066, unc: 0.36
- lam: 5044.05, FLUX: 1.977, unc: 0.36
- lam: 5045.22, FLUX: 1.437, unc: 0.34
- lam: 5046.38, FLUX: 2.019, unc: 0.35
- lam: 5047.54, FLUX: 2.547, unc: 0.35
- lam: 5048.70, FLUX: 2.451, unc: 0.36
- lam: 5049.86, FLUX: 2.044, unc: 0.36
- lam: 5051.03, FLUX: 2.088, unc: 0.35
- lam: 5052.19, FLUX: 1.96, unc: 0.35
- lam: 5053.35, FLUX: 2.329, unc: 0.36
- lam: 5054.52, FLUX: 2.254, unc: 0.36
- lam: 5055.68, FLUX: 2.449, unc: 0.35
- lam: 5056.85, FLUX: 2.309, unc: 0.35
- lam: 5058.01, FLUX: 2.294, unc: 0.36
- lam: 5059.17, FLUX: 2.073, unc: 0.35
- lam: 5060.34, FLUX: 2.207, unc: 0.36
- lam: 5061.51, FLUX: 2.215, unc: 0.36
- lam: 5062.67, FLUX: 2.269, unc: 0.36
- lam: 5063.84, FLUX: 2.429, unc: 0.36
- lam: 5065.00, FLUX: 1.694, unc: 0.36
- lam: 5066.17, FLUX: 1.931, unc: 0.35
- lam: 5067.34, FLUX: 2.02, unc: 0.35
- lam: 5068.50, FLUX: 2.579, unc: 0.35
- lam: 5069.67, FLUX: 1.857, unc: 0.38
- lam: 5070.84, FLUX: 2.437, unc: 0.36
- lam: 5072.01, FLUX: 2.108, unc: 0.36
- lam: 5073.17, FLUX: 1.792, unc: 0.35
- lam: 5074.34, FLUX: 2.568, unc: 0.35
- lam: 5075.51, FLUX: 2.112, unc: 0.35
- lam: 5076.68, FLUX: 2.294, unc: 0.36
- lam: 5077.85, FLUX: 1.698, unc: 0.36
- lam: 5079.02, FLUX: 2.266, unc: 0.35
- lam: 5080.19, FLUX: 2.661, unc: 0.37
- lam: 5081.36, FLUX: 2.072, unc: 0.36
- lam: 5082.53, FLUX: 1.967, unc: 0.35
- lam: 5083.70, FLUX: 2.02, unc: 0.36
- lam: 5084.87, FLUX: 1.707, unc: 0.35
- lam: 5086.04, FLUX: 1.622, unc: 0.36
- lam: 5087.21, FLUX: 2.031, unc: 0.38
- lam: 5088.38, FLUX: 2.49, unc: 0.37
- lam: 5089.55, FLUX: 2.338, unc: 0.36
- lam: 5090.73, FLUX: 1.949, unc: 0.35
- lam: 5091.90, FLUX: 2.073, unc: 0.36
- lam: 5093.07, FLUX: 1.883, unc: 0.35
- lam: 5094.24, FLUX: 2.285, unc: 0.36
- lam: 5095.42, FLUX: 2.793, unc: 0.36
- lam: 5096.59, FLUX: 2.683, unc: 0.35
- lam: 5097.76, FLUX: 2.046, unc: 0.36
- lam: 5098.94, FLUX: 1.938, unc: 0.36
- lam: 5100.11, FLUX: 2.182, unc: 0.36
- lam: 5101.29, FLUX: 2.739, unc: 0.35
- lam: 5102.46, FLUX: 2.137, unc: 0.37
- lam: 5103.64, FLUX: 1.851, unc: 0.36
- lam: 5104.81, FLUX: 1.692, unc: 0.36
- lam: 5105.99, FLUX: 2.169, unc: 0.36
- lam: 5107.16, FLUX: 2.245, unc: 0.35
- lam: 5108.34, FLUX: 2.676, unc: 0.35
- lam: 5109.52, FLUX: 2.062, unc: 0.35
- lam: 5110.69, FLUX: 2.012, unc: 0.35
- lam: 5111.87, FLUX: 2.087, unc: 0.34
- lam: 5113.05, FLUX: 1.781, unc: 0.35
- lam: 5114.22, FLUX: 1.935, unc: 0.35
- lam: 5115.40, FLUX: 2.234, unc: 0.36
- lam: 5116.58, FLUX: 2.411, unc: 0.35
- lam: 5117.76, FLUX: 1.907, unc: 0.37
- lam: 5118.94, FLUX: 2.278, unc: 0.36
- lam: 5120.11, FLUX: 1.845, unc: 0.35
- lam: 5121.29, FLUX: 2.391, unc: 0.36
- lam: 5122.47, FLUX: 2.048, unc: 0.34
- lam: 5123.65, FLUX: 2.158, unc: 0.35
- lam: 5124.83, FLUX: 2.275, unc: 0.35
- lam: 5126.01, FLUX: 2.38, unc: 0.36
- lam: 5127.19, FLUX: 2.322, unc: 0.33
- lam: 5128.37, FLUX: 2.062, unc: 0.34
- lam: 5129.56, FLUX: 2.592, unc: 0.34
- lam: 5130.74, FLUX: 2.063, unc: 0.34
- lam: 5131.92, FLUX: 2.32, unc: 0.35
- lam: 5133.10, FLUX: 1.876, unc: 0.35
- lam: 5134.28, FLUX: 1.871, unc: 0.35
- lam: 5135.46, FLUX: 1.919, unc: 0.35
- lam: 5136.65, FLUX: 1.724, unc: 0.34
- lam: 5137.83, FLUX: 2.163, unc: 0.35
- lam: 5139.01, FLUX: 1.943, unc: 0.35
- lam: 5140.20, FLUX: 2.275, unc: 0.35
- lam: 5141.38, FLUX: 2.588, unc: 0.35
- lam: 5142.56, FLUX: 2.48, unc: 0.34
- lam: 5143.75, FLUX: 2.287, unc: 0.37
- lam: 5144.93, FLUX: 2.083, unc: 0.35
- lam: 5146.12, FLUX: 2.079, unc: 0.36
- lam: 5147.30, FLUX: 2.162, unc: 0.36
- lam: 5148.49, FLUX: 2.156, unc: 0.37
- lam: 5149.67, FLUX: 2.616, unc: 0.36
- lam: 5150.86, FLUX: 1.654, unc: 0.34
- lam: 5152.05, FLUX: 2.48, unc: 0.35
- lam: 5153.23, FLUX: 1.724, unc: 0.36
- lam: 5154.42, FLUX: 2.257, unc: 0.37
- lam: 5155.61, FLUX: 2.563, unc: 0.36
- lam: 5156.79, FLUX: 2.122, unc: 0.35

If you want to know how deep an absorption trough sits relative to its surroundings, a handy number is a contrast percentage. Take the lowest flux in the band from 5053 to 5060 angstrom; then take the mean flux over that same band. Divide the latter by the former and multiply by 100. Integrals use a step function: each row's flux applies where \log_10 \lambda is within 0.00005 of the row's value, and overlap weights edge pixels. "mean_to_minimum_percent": 110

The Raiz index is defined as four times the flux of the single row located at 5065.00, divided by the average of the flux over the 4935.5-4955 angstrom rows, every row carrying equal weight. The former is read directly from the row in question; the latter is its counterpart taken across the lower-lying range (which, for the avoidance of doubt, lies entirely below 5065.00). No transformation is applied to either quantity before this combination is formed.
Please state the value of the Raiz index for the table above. 3.3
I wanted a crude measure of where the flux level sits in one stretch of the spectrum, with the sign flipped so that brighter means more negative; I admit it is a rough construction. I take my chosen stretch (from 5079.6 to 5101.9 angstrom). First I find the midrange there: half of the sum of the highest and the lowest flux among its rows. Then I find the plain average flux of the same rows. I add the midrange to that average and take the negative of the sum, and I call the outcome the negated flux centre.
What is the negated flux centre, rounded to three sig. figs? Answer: -4.39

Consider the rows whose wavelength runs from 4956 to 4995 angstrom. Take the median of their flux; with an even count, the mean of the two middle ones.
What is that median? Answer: 2.19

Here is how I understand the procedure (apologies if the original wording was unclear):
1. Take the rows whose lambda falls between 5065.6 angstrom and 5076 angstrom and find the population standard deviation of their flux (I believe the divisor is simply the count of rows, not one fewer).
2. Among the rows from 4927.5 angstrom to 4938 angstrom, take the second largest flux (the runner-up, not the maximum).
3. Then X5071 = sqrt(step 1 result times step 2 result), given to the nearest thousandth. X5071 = 0.812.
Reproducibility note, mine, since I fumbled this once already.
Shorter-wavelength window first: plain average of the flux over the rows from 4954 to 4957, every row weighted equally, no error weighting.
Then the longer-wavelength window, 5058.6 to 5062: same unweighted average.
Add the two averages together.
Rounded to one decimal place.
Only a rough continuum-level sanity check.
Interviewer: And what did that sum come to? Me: 4.1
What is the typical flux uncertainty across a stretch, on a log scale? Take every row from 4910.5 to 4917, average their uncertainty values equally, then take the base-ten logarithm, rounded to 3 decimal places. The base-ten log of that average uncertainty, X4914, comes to -0.428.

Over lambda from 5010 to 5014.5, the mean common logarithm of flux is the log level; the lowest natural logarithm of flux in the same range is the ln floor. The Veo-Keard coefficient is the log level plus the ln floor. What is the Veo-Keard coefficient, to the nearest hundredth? 1.11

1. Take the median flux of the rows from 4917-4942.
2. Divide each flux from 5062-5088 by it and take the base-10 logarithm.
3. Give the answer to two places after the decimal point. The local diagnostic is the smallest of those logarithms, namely -0.09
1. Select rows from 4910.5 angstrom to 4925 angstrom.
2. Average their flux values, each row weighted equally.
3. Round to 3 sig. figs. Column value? 2.02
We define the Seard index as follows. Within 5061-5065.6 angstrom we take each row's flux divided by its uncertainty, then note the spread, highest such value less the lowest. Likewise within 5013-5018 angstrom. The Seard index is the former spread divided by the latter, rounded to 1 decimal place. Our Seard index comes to 1.1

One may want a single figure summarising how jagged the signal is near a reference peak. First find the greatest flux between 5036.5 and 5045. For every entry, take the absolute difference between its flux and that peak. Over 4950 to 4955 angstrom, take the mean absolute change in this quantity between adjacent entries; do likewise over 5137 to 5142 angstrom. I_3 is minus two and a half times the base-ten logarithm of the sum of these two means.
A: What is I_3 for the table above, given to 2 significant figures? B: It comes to 0.45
